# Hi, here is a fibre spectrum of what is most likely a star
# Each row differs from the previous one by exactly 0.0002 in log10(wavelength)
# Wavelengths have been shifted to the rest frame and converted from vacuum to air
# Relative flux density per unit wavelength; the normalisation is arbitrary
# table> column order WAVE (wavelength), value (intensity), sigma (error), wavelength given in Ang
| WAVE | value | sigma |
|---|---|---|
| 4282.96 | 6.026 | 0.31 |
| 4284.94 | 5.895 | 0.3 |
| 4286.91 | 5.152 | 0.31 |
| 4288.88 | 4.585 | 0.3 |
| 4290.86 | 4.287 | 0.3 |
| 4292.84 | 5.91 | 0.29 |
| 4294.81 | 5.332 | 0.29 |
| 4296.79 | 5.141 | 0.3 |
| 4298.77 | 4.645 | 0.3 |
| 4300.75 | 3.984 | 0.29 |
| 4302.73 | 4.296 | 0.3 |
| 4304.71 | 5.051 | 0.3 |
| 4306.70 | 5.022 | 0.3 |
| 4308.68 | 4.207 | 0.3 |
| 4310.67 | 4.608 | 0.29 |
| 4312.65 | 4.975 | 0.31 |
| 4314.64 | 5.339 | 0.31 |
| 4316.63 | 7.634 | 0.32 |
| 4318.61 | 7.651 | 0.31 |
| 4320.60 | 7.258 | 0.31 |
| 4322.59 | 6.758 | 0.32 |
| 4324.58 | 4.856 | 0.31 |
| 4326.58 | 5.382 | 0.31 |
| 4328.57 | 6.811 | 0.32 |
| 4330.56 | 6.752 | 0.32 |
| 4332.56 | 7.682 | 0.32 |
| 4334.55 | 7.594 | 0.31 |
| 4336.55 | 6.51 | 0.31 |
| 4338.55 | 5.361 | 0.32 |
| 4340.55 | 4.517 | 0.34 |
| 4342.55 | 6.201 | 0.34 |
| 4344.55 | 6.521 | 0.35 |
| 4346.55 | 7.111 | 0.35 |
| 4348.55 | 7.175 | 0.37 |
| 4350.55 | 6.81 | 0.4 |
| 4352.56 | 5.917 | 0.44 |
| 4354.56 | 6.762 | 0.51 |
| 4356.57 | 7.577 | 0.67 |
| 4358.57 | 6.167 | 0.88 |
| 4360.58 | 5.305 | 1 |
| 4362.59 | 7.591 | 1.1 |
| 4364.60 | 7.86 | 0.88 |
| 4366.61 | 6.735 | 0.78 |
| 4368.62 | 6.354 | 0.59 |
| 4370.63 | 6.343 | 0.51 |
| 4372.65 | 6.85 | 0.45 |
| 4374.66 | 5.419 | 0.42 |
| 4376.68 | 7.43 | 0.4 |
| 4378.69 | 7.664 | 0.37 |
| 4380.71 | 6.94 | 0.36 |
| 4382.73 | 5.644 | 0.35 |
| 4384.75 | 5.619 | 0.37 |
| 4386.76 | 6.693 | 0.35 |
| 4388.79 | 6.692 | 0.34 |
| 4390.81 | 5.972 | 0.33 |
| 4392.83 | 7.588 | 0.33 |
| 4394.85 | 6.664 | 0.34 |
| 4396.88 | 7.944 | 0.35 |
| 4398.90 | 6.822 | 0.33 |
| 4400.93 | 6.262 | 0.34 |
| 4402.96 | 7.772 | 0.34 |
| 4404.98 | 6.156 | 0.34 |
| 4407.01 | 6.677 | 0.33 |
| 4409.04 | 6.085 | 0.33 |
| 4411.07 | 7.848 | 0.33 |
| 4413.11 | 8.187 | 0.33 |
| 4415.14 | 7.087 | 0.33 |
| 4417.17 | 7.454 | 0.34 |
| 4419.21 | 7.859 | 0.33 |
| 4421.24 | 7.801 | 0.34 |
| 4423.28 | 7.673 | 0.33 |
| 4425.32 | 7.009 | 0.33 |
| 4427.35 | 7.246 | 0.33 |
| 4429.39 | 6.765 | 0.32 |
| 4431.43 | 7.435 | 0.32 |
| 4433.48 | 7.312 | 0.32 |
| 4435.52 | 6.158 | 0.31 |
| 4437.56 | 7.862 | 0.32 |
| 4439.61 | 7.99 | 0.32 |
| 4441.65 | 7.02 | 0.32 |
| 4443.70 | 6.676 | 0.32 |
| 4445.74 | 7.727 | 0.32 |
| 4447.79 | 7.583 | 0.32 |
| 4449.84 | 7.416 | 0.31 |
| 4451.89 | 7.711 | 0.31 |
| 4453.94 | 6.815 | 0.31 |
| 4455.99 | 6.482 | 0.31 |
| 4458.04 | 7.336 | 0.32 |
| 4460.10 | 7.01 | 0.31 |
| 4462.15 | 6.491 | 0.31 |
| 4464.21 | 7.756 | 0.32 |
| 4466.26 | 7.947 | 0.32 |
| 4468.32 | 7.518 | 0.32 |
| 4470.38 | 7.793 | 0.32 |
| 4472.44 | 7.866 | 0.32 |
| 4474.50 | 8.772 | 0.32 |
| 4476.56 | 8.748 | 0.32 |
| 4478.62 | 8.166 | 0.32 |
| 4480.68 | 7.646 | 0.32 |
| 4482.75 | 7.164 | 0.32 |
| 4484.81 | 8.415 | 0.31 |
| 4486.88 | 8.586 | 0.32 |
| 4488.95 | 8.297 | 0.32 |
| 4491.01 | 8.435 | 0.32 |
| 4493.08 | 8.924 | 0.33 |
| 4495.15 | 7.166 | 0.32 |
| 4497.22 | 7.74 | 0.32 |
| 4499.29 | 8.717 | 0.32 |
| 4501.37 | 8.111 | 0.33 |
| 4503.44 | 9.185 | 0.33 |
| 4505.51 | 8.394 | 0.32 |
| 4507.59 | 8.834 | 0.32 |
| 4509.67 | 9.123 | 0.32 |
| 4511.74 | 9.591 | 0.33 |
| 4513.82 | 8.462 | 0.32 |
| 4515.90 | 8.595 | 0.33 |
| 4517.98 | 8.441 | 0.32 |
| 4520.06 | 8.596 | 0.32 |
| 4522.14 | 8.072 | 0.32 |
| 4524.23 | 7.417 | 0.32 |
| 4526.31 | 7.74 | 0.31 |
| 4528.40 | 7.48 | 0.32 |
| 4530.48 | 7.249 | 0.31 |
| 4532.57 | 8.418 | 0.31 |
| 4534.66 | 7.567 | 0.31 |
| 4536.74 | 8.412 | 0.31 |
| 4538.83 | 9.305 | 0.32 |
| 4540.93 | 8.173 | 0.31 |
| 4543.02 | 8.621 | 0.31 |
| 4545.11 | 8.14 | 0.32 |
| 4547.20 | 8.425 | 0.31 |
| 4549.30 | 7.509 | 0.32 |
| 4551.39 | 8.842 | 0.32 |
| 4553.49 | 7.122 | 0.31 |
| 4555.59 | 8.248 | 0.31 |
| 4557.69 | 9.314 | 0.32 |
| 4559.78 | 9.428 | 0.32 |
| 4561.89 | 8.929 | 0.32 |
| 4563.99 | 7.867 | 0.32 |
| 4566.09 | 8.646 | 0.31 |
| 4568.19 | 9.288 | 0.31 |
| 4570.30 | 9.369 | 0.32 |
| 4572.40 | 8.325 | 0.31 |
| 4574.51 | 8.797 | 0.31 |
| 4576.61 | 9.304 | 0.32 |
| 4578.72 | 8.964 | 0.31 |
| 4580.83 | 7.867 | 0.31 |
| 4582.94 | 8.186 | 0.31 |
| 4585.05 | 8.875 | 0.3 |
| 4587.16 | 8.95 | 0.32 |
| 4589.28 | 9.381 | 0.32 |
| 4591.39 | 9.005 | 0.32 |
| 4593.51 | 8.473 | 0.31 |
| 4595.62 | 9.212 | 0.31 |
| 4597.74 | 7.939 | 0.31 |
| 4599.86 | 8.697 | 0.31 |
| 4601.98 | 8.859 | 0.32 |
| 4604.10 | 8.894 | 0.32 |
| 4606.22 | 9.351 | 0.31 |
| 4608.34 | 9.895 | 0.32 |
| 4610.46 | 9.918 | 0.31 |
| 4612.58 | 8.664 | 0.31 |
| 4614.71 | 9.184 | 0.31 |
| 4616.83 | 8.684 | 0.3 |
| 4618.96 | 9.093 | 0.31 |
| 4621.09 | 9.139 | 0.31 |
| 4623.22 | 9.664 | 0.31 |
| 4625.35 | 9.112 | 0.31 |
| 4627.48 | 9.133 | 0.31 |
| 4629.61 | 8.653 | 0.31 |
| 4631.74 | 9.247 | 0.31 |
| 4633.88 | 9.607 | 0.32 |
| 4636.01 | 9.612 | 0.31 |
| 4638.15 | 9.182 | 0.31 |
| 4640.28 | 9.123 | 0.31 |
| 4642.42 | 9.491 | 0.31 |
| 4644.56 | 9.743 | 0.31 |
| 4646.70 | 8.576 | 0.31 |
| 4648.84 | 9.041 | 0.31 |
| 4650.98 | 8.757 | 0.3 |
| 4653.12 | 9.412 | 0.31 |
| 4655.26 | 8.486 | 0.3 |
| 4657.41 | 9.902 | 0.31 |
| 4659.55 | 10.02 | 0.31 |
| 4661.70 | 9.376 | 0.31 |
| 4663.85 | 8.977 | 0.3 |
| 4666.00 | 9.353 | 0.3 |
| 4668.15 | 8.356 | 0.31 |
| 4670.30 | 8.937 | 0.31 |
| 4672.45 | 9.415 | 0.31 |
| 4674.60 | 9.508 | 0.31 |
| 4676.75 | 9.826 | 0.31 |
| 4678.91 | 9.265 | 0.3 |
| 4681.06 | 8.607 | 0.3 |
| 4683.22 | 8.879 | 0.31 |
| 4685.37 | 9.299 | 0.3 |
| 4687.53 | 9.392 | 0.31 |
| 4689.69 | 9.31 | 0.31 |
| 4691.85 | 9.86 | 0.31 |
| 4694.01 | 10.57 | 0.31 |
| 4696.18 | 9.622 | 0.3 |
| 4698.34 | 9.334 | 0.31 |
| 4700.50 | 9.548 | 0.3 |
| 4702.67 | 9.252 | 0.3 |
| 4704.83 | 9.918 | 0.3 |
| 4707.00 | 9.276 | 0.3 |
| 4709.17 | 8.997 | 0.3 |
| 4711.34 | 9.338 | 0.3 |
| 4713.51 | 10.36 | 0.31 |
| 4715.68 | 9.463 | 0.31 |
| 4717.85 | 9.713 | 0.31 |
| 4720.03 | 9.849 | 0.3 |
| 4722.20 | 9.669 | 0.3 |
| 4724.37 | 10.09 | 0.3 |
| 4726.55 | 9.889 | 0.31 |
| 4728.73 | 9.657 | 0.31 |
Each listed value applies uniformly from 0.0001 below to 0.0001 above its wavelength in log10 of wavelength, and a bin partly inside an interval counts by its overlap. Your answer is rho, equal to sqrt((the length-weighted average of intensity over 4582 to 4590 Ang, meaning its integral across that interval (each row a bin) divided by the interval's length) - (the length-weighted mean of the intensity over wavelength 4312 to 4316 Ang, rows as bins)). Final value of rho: 1.9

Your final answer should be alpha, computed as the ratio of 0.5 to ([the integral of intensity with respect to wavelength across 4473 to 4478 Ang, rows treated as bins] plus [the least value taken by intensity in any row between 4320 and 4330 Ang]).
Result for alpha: 0.0104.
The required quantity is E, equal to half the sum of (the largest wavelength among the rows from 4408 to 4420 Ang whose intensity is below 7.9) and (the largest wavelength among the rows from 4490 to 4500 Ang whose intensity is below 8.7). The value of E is 4458.2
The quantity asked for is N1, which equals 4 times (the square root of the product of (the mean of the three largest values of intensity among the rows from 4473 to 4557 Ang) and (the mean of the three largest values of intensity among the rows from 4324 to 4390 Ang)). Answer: 34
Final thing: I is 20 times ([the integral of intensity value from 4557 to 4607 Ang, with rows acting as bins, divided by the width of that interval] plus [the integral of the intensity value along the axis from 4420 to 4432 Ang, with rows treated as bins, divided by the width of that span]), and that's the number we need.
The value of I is 323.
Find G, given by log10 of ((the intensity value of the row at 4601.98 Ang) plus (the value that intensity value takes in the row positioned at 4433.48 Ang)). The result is 1.21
